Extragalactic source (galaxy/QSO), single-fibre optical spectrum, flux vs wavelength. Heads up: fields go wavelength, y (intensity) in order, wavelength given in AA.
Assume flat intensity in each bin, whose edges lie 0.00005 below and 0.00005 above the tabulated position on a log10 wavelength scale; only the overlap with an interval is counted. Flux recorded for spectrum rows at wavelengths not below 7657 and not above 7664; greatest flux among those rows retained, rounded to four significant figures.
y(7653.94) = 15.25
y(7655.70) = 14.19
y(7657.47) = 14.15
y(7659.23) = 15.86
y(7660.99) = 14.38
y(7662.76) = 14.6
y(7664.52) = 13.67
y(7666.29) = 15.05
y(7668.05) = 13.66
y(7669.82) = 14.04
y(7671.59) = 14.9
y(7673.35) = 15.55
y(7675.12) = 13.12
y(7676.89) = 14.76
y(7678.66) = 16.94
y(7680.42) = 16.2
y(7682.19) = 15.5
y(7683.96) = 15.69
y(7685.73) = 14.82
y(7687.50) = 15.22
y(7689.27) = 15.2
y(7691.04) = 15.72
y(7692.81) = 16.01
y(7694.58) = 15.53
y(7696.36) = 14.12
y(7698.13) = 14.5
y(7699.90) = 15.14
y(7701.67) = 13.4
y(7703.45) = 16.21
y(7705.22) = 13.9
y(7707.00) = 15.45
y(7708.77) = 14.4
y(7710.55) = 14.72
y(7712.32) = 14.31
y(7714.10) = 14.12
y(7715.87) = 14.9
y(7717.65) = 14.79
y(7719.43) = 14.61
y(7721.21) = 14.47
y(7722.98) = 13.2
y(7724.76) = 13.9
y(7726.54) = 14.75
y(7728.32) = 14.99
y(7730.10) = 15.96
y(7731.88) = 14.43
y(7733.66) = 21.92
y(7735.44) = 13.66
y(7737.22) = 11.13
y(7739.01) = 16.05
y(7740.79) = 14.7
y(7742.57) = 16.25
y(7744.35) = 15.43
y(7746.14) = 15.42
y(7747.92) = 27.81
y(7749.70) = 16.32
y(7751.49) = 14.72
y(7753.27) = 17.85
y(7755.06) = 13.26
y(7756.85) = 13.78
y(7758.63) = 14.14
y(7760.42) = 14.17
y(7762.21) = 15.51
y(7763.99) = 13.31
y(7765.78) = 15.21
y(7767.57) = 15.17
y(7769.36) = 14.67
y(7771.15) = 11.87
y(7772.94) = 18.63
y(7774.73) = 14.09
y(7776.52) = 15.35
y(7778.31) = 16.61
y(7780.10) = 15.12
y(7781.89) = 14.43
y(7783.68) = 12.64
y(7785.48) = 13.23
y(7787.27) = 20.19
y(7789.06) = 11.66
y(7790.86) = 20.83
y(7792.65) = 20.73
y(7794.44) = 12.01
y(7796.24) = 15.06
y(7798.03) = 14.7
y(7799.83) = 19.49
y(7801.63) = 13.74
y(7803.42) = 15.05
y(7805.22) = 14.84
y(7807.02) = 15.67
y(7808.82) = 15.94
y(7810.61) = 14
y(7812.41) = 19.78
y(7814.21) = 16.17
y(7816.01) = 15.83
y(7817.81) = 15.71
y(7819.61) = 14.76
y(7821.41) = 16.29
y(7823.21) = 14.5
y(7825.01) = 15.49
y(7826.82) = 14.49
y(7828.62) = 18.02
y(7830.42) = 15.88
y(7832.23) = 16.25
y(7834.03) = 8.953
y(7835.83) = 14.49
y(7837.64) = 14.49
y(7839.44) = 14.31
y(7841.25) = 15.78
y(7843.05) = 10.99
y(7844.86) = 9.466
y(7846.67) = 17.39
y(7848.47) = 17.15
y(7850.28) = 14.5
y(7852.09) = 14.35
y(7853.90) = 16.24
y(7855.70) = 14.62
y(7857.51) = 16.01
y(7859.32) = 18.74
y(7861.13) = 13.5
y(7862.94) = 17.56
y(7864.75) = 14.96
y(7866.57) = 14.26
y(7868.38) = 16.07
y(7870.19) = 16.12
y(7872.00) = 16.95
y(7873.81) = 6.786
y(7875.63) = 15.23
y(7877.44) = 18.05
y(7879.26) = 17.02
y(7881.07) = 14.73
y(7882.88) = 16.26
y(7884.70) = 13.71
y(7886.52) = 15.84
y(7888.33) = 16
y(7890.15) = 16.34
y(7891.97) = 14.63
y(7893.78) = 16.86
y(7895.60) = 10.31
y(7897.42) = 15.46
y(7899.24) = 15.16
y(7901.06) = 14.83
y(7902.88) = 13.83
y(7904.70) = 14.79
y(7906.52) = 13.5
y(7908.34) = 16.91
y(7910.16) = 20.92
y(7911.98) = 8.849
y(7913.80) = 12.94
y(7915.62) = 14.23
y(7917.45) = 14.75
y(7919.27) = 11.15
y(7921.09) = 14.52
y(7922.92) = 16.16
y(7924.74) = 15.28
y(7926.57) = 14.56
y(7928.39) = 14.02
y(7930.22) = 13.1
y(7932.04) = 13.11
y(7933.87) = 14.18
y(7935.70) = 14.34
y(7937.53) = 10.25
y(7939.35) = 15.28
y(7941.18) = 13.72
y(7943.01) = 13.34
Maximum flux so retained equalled 15.86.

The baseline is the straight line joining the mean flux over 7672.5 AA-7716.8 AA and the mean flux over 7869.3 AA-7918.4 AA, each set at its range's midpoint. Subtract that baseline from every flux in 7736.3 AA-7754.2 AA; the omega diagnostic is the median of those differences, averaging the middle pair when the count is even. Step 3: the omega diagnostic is 0.8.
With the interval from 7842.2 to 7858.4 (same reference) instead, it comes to -0.3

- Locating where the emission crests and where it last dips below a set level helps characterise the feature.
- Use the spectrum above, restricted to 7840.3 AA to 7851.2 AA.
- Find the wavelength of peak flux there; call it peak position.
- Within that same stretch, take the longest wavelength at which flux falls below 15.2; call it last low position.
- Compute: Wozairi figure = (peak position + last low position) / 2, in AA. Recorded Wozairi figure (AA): 7848.5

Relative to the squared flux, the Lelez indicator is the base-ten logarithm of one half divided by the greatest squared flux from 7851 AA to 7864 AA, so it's -2.85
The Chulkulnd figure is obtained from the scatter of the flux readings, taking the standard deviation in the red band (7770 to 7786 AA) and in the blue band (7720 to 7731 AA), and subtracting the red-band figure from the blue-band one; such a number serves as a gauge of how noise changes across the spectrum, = -1.1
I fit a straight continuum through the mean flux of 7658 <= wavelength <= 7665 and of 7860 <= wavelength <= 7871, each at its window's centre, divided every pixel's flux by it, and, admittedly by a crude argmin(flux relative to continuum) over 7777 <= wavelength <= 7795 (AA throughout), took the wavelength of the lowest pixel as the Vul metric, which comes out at 7789.06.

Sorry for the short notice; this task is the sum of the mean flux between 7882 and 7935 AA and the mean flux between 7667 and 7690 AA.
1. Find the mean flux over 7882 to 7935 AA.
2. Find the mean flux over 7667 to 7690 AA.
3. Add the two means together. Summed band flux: 29.60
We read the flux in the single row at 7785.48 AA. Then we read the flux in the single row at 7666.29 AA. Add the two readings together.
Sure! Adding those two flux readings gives 28.3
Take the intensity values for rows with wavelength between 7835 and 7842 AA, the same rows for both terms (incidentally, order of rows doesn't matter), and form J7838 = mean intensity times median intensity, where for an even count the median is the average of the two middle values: 214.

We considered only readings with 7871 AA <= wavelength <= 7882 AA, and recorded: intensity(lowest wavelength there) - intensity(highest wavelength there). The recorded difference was 2.2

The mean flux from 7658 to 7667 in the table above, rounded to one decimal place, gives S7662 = 14.7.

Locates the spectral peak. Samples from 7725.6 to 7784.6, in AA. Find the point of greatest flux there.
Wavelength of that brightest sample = 7747.92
